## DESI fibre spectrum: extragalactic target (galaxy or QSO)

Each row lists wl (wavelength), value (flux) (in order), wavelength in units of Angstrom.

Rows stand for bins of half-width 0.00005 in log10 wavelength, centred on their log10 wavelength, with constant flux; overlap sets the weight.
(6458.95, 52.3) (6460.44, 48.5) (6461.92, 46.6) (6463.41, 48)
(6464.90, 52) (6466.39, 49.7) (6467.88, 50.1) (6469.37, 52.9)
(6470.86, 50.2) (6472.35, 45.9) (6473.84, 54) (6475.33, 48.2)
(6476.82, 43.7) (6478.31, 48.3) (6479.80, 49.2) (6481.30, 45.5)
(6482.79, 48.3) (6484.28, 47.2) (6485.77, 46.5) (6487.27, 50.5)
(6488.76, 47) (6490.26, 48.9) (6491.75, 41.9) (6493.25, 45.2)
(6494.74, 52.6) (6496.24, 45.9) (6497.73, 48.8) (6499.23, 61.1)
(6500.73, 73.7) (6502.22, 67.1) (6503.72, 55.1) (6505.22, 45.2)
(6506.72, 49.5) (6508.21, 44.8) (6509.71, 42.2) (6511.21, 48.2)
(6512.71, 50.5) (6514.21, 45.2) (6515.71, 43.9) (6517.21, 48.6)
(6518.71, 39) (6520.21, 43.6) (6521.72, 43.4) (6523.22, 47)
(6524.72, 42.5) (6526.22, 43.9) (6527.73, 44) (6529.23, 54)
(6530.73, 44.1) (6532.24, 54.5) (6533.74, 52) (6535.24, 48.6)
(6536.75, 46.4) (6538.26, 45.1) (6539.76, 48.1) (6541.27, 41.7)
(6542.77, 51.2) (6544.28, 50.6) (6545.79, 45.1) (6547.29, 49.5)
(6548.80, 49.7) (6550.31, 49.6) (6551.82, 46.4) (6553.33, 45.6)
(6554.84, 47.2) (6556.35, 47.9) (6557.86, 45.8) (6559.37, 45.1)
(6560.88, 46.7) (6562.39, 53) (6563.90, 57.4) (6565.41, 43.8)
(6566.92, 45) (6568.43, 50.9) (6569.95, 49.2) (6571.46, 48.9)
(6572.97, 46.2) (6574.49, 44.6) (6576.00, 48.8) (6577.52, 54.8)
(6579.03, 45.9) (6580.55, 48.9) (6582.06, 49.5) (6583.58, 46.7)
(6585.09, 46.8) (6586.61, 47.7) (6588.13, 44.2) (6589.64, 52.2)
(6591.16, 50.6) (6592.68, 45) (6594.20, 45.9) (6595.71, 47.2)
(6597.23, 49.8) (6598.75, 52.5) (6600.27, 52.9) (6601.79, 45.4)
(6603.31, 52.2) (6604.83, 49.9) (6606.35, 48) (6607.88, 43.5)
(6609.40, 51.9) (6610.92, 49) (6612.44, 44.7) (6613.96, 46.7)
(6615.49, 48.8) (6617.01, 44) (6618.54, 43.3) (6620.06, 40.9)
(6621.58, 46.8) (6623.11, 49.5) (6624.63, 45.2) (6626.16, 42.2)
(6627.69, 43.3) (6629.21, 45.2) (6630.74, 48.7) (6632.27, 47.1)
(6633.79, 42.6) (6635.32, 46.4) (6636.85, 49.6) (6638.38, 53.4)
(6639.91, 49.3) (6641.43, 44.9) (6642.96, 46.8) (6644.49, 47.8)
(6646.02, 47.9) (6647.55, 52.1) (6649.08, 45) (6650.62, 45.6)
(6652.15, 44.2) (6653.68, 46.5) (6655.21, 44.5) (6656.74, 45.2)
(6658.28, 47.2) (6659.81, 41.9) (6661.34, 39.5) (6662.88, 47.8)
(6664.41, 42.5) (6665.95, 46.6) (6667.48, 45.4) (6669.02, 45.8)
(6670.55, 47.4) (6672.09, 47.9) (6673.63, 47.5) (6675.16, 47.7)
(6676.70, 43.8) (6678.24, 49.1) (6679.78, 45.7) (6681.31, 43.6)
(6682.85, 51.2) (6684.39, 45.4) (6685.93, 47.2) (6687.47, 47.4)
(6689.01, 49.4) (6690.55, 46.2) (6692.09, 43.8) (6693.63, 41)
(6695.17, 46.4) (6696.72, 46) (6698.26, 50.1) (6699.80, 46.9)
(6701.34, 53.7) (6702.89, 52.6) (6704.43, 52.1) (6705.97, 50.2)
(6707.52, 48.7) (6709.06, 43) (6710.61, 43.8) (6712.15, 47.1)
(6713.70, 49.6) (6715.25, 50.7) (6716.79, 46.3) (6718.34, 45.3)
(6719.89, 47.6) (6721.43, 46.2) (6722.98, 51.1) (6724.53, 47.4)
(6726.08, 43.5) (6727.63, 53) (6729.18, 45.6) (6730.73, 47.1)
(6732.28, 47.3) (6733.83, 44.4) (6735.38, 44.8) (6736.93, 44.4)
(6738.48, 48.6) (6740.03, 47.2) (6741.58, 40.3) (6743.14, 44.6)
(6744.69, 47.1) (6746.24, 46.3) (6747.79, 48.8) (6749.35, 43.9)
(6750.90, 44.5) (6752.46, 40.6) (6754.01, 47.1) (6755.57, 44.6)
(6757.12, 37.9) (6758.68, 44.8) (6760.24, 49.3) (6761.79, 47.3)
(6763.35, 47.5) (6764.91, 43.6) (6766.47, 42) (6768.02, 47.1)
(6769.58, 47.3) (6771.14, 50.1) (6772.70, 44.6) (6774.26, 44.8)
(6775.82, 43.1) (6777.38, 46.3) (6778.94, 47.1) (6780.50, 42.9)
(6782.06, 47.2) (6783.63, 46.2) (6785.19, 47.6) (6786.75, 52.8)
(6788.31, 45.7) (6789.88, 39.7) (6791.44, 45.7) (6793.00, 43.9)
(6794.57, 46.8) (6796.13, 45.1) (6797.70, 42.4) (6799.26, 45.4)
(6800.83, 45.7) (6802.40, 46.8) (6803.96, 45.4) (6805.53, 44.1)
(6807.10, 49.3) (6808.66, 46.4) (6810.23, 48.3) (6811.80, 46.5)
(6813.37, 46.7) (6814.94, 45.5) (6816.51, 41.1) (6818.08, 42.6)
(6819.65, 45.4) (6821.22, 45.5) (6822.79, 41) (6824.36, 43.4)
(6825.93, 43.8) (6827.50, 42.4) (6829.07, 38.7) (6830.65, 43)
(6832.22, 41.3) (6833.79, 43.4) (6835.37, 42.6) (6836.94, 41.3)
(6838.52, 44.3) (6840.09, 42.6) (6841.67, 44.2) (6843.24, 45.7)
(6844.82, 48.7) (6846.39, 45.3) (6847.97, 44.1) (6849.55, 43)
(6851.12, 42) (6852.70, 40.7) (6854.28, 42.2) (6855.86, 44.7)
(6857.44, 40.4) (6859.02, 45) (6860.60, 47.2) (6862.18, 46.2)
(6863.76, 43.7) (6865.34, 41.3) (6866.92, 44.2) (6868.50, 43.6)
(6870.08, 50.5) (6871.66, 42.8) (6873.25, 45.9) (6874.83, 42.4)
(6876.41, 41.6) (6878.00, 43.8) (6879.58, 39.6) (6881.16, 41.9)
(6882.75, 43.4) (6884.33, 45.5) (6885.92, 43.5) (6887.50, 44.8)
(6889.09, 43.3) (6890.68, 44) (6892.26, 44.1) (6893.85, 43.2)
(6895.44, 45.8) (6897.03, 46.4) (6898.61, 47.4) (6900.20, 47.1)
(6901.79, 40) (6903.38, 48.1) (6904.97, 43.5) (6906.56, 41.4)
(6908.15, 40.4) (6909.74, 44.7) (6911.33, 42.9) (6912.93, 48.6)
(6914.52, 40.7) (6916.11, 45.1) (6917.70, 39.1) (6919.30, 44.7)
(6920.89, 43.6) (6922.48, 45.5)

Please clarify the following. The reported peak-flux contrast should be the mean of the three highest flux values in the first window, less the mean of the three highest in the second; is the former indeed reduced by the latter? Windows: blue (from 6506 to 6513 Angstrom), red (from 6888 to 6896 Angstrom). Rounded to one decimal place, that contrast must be 4.8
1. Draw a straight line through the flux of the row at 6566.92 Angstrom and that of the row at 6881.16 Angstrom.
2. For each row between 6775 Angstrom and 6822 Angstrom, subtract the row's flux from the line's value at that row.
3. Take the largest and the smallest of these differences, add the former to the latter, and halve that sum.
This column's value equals -3.4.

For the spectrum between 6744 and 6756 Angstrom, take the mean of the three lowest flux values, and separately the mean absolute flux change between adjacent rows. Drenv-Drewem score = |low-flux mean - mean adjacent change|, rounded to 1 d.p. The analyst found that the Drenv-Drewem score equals 39.9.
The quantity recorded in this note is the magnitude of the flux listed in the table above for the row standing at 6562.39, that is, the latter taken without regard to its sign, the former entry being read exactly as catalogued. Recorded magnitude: 53.0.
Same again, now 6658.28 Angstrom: 47.2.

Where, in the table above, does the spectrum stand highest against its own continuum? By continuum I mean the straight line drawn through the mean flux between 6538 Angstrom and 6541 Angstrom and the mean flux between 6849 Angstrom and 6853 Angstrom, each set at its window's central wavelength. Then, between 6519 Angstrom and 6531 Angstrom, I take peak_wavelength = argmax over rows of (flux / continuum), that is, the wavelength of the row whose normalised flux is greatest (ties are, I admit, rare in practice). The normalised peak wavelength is 6529.23 Angstrom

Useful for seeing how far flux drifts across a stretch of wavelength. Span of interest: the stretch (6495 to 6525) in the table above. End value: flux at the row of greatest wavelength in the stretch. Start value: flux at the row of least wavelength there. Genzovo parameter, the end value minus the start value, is -3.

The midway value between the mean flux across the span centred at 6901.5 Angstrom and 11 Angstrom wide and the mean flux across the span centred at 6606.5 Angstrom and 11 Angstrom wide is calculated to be 46.7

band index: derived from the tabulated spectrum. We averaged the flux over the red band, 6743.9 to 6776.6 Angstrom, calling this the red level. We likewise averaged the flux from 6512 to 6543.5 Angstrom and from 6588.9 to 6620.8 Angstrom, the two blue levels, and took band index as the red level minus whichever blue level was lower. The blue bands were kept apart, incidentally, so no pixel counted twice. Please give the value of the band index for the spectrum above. -1.2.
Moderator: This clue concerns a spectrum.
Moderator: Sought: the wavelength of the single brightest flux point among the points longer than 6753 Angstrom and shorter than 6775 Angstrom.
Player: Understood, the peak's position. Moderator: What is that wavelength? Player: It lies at 6771.14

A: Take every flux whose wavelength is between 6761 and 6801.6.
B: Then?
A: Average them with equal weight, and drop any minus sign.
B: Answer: 45.7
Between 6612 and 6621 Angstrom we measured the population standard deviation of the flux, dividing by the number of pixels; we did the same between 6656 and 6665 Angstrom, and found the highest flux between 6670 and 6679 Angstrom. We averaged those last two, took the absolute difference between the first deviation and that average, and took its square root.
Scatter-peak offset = 4.85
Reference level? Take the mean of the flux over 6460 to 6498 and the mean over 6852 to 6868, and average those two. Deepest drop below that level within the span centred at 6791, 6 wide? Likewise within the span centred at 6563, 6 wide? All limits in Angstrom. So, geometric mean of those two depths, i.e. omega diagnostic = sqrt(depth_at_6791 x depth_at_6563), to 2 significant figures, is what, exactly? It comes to 3.6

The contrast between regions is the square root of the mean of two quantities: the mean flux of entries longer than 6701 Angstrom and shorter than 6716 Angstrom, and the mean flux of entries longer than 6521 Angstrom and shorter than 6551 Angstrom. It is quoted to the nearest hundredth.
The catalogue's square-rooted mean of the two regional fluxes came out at 6.95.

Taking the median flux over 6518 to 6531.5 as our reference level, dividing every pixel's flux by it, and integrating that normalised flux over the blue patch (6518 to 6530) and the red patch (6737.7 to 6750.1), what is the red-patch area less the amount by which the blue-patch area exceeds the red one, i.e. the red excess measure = 13.7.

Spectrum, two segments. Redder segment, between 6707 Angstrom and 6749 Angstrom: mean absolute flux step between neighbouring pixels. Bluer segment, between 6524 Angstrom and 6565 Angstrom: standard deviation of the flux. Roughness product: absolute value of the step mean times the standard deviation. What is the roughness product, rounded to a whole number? 12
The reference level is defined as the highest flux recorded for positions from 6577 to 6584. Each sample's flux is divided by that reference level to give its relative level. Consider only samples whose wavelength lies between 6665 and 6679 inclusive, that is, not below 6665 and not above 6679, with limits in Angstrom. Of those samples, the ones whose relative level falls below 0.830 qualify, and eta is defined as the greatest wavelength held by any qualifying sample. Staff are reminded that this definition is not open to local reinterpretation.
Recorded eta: 6676.70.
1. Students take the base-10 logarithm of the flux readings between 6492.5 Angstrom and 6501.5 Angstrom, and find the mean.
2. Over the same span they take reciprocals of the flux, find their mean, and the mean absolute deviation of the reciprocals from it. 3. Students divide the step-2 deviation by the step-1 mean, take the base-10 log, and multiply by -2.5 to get 7.1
